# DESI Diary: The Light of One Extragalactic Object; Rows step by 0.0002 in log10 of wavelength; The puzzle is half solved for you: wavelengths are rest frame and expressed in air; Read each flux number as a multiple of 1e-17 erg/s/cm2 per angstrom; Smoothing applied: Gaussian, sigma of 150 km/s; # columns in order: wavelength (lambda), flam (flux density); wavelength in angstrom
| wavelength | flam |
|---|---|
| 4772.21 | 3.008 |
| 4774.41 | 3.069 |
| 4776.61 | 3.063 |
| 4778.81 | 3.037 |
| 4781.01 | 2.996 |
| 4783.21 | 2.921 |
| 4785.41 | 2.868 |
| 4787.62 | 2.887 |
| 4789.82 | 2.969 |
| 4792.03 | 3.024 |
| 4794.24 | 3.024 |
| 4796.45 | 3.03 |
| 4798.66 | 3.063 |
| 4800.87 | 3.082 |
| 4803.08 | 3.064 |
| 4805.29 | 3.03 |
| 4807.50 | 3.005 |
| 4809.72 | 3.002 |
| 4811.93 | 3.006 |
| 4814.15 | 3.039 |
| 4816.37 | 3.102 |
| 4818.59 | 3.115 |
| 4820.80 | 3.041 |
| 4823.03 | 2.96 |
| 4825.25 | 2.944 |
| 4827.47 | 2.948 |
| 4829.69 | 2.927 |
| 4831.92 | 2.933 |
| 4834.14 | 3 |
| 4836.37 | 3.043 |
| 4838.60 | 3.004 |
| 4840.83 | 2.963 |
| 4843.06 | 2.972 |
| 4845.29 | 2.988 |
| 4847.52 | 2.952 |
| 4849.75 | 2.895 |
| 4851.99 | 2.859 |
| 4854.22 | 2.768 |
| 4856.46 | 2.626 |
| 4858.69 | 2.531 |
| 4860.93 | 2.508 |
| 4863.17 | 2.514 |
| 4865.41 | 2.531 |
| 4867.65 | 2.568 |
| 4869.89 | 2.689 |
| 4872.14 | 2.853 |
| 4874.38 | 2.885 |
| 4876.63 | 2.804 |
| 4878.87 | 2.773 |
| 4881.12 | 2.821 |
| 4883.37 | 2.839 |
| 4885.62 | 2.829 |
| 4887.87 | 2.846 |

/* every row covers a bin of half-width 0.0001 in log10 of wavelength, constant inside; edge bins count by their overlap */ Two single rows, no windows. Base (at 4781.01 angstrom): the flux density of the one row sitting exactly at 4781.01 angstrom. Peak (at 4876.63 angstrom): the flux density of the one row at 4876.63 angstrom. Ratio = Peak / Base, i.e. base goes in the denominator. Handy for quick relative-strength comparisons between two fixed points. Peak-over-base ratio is 0.94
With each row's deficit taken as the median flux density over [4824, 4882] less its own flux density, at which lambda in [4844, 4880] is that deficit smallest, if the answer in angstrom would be 4845.29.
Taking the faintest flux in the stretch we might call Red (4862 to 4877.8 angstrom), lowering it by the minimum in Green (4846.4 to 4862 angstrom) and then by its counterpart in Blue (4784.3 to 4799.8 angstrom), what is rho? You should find -2.86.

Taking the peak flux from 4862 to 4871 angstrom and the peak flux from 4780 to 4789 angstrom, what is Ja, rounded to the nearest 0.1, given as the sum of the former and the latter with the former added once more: 8.4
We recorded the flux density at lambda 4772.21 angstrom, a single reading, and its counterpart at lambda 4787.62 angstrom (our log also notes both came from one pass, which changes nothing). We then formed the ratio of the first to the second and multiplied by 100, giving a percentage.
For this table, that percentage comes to 104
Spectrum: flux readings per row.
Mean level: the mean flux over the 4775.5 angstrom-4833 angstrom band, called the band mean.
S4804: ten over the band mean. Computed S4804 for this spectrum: 3.330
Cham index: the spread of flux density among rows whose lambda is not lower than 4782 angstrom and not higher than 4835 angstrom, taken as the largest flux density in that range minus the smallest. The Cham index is 0.25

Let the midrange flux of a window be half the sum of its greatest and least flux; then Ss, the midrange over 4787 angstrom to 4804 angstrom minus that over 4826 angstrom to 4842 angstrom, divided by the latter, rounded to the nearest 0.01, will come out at 0.00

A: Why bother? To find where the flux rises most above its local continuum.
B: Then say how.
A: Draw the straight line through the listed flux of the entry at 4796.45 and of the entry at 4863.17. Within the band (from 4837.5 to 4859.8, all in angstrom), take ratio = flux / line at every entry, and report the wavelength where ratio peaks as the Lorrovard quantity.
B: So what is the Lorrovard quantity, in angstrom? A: 4845.29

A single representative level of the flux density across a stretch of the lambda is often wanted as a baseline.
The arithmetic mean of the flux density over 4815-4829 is 3.02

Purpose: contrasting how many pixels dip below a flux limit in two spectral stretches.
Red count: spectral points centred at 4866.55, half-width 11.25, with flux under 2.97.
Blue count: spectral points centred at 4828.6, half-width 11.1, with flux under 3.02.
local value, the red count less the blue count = 3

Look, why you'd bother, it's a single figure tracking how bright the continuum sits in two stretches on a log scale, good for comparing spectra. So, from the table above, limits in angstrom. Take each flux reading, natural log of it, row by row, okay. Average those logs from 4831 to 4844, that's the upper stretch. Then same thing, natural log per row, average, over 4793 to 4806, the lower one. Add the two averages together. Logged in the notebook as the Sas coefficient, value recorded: 2.209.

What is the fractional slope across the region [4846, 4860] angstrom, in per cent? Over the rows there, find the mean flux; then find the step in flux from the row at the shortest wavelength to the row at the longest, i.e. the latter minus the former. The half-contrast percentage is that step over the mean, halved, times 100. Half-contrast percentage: -8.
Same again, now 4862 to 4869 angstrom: 1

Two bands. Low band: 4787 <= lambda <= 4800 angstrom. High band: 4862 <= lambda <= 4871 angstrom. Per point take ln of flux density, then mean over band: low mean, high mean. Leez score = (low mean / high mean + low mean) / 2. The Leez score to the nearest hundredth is 1.13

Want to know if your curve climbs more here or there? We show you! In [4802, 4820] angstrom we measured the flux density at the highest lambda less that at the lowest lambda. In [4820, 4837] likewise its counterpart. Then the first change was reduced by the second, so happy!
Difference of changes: 0.0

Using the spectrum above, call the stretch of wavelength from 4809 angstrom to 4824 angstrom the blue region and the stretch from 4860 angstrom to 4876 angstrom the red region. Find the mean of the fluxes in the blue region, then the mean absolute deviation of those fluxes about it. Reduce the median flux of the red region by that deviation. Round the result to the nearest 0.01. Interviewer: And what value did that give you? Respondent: 2.53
